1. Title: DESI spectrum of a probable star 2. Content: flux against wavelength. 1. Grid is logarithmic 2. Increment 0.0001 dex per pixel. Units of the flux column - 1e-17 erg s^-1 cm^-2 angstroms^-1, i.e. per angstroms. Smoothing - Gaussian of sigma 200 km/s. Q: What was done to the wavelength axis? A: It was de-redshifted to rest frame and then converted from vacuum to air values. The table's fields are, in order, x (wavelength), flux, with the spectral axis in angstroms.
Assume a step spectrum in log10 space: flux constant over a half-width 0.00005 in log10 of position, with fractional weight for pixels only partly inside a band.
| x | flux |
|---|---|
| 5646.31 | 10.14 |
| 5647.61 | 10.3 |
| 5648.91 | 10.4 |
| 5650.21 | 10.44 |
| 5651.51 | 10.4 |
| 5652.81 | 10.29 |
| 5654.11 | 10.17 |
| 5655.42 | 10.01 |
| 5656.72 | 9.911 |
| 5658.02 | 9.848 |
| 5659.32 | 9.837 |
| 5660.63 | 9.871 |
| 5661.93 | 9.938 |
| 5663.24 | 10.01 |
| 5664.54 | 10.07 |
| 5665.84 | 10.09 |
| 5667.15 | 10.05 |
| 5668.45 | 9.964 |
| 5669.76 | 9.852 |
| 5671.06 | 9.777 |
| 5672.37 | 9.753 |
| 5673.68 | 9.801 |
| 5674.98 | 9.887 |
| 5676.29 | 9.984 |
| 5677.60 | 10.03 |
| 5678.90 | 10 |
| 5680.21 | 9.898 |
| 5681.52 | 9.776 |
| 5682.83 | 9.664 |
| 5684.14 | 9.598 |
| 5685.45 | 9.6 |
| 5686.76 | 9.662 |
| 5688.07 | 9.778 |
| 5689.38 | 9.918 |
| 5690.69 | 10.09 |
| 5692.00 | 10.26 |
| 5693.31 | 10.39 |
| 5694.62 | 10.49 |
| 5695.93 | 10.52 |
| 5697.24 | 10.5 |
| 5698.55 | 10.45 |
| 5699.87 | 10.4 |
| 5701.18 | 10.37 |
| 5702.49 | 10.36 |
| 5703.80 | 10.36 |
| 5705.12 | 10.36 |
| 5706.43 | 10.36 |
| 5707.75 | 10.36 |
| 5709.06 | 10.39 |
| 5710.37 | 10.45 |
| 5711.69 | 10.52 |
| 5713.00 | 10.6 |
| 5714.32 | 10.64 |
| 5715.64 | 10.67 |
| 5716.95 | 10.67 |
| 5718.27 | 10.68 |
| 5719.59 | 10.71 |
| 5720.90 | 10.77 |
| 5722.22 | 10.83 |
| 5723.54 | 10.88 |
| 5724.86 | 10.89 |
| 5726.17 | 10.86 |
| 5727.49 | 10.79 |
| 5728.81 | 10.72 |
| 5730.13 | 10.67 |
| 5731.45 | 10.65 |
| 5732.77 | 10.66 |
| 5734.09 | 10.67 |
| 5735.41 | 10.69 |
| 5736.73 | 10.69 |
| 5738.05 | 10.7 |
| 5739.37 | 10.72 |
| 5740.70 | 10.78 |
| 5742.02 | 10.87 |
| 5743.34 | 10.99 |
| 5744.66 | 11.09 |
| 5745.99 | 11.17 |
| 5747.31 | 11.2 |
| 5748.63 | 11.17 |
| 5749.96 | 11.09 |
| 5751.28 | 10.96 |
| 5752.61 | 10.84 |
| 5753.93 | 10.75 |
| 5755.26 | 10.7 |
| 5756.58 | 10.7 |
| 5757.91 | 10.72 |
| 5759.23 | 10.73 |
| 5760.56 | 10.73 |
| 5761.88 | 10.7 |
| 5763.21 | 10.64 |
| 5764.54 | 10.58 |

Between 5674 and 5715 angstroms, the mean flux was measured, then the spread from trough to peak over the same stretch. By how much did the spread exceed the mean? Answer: -9.14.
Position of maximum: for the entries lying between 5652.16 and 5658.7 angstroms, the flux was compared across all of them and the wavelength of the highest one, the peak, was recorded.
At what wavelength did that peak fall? 5652.81 angstroms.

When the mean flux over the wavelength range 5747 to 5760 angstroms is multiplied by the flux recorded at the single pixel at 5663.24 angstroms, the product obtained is 109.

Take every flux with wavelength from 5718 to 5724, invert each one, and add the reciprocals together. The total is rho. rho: 0.46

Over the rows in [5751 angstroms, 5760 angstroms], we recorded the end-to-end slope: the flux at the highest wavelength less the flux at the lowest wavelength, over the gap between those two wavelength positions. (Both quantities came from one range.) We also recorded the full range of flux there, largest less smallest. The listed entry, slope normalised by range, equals -0.11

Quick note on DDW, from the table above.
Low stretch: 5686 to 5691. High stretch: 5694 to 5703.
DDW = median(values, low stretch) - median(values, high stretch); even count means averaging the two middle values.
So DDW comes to -0.60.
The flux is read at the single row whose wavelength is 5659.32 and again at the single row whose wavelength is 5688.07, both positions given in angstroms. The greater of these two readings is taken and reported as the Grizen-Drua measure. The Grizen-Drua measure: 9.8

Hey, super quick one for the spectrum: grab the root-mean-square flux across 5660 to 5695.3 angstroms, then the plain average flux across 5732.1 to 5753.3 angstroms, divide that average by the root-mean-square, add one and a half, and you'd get 2.60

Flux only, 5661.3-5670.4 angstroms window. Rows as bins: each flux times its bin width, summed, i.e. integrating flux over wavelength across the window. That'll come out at 91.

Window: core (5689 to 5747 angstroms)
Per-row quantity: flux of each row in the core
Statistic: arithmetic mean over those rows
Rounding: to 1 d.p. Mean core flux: 10.6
